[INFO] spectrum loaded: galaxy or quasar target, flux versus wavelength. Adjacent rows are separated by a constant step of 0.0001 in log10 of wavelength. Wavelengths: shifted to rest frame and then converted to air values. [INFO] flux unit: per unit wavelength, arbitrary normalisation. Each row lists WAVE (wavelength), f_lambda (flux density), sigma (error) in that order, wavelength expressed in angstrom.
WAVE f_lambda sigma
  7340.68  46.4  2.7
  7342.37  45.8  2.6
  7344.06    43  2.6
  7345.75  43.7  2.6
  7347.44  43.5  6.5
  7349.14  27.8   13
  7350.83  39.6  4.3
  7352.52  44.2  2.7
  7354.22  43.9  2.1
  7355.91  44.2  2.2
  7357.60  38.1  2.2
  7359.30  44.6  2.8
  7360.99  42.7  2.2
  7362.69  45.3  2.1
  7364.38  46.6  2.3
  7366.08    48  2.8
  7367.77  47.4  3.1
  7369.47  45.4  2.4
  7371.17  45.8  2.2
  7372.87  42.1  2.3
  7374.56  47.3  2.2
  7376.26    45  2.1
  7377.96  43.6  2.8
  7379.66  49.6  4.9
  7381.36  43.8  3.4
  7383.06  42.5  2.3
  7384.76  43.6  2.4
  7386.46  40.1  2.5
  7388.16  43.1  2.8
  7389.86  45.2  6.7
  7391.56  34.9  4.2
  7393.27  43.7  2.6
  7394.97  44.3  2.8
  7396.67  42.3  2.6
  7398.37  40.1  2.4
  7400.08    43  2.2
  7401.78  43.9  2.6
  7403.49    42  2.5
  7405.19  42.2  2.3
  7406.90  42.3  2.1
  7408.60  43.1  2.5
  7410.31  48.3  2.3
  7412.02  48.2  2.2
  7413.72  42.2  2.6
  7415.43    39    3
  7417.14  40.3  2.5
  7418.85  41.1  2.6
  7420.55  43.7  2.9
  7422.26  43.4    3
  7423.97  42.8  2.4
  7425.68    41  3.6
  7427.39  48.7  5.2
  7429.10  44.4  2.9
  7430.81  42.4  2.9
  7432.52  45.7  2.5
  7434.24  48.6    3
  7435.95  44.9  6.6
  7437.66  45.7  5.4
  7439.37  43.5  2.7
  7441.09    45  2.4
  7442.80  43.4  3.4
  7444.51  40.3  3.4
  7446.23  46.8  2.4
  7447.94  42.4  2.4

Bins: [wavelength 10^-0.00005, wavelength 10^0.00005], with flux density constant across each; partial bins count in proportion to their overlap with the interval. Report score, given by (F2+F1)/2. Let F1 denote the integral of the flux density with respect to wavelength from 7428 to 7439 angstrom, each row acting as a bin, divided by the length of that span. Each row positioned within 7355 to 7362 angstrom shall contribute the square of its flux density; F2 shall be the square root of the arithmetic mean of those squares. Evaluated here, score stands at 43.9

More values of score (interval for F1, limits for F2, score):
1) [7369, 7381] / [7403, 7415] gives 44.8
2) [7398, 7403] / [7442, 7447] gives 43.0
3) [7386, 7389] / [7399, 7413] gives 43.0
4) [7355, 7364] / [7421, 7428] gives 43.6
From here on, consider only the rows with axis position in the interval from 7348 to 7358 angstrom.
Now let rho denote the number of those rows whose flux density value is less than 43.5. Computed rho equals 3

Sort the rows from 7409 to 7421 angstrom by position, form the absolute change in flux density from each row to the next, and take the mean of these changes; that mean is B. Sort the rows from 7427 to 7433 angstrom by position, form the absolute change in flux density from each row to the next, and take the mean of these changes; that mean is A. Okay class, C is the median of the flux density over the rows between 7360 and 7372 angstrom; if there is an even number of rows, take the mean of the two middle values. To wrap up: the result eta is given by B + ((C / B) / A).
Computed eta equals 8.5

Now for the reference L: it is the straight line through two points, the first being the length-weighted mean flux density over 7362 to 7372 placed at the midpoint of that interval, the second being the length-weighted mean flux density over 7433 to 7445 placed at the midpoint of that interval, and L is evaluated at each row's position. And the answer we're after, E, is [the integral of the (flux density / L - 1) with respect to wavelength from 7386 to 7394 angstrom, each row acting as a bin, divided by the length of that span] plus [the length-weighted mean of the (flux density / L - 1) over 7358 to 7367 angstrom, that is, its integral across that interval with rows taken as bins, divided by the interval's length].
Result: -0.13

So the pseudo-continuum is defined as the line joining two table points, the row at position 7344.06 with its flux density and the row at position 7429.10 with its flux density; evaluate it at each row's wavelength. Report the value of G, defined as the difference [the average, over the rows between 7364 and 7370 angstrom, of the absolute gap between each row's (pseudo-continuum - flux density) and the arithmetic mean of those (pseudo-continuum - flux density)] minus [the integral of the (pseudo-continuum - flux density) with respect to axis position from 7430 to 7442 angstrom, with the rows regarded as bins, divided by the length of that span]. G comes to 1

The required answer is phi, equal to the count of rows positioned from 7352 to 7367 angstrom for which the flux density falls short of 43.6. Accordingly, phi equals 2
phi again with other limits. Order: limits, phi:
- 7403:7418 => 7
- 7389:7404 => 5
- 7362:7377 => 1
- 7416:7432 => 6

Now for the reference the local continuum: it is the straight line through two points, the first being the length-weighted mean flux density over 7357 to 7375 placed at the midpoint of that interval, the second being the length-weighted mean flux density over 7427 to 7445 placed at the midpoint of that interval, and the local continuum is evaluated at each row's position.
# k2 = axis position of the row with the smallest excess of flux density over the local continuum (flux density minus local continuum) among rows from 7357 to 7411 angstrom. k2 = 7391.56 angstrom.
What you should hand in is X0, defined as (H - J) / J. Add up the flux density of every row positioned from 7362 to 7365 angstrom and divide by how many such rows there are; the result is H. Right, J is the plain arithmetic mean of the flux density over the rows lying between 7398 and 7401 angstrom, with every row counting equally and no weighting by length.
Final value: 0.11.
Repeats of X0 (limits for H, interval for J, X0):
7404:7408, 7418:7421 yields 0.00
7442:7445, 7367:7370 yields -0.10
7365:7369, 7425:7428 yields 0.06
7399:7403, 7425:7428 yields -0.03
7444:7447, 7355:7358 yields 0.06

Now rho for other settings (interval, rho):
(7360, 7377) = 2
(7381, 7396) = 4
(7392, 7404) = 4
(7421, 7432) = 4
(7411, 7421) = 4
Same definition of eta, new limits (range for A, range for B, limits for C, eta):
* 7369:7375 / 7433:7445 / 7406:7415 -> 8.6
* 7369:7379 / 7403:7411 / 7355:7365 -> 12.4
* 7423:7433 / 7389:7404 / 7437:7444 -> 6.8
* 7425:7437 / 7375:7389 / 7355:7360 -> 6.7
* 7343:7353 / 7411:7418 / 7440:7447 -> 5.4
